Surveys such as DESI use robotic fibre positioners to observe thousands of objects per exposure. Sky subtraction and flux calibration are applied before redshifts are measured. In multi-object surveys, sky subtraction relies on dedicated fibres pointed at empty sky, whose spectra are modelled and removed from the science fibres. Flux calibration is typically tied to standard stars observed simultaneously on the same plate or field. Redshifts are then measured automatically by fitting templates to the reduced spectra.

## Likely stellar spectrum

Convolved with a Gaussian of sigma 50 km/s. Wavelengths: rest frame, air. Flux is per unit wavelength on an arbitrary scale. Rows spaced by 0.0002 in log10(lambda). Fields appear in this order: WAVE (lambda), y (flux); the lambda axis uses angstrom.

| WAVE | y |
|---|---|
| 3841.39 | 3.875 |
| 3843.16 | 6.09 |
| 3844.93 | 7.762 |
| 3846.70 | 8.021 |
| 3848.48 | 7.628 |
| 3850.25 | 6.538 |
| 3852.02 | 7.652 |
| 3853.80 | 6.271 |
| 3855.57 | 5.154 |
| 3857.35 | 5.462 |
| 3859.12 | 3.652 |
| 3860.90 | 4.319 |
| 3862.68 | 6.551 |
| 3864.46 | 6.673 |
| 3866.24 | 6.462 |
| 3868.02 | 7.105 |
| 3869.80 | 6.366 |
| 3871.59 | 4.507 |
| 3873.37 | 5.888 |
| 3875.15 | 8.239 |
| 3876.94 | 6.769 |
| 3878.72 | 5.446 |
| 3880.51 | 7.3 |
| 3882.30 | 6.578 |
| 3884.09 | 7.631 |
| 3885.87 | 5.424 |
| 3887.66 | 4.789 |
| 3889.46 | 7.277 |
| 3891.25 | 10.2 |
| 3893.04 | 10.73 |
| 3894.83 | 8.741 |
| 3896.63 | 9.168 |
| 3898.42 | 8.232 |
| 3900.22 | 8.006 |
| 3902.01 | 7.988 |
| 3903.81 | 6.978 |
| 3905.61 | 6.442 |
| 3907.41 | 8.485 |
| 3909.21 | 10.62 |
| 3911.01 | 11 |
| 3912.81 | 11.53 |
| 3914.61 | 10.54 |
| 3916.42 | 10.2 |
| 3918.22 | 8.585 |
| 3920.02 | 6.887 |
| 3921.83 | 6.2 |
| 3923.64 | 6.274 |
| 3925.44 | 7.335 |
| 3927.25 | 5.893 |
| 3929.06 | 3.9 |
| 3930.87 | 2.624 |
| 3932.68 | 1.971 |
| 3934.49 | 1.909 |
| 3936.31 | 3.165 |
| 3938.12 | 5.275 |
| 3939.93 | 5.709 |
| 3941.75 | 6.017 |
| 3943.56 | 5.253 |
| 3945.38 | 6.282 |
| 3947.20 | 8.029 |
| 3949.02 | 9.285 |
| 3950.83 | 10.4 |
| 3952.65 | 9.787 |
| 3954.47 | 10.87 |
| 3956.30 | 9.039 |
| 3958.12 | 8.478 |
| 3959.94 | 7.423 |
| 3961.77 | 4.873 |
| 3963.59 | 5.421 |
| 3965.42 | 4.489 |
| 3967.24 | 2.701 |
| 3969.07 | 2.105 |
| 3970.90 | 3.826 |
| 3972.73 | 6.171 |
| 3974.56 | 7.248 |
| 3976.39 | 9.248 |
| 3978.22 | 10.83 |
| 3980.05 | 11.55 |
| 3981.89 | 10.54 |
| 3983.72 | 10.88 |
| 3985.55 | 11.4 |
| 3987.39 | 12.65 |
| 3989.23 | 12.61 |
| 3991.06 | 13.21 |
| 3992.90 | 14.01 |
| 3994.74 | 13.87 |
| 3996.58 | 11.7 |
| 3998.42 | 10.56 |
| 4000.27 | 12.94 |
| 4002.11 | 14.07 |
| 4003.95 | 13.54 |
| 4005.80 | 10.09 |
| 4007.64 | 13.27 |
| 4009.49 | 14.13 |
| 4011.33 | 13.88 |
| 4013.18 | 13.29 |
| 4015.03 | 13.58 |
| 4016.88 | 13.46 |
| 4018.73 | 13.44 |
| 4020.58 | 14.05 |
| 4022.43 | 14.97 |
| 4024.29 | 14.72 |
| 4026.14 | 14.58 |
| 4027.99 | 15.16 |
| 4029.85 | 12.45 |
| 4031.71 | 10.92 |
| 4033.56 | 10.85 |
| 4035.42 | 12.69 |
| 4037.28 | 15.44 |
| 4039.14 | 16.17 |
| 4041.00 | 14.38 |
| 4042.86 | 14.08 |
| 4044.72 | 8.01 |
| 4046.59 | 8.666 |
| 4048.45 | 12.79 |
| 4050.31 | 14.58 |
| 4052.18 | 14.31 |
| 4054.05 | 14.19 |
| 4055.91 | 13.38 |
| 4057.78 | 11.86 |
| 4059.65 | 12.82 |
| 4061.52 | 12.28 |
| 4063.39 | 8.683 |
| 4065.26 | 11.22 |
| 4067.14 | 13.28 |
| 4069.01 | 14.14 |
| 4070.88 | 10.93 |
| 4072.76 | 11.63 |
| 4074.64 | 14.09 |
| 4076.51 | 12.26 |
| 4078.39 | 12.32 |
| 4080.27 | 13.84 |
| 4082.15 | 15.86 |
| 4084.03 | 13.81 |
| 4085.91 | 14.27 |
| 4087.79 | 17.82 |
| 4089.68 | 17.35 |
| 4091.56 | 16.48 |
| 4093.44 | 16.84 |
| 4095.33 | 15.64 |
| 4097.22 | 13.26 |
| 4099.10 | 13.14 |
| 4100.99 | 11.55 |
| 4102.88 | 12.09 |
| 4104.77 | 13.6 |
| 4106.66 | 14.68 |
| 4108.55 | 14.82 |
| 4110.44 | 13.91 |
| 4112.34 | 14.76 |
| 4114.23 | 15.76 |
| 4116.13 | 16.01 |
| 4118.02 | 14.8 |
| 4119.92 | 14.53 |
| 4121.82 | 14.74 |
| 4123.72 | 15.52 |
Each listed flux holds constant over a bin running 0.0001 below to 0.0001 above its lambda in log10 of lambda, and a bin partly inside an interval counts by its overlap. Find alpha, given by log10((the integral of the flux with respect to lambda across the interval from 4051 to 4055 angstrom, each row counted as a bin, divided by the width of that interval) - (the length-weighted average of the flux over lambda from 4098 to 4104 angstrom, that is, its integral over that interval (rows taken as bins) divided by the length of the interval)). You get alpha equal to 0.29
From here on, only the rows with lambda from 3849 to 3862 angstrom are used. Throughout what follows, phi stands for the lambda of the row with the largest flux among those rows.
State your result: 3852.02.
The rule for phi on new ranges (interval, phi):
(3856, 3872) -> 3868.02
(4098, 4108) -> 4106.66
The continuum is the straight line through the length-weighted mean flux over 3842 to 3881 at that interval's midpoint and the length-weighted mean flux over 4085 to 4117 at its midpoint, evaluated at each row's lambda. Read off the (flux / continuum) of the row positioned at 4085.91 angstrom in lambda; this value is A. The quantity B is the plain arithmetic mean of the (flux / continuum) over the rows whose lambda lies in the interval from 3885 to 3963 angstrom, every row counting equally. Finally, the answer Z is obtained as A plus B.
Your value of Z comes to 1.9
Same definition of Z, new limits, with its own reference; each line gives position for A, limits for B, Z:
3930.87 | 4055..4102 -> 1.3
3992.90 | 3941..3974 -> 2.0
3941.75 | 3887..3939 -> 1.6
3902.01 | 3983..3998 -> 2.2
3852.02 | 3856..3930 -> 2.3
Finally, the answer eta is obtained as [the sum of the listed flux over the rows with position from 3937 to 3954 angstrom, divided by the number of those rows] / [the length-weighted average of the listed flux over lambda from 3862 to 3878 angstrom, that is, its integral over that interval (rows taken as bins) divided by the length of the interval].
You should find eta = 1.1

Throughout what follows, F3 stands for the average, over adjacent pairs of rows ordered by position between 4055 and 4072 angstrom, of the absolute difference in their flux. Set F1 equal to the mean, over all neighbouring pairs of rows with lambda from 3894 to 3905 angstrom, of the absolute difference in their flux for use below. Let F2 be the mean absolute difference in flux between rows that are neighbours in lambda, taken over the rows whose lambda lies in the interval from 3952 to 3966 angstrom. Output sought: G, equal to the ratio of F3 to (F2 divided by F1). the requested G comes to 0.8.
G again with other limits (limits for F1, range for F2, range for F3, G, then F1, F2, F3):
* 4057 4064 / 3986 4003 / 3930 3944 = 1.3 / 1.70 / 1.05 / 0.8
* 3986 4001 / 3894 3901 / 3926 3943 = 2.0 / 1.04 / 0.53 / 1.0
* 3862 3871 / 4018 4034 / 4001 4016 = 0.7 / 0.43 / 0.85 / 1.3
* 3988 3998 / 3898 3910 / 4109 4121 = 0.7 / 0.93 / 0.99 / 0.7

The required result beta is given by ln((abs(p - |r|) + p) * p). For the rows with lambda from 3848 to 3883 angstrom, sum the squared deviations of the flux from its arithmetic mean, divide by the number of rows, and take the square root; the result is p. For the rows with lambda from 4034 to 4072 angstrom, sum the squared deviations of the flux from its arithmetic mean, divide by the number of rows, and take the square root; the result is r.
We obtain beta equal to 0.93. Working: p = 1.2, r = 2.2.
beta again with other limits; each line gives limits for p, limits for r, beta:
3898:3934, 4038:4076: 2.05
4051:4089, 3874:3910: 1.40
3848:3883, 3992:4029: 0.39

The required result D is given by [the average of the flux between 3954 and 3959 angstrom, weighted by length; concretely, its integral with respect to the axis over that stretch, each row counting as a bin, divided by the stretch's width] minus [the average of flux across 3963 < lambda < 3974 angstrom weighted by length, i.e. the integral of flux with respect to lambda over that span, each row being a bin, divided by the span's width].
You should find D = 5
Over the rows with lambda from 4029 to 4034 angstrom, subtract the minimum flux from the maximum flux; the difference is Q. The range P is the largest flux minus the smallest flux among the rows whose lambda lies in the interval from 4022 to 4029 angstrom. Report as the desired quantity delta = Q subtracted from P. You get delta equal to -1.0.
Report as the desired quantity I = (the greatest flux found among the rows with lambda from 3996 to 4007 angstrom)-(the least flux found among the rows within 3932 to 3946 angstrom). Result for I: 12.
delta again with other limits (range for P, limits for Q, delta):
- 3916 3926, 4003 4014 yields 0.0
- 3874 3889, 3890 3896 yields 1.5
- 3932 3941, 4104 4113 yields 2.6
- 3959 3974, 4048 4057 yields 3.5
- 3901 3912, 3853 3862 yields 1.9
